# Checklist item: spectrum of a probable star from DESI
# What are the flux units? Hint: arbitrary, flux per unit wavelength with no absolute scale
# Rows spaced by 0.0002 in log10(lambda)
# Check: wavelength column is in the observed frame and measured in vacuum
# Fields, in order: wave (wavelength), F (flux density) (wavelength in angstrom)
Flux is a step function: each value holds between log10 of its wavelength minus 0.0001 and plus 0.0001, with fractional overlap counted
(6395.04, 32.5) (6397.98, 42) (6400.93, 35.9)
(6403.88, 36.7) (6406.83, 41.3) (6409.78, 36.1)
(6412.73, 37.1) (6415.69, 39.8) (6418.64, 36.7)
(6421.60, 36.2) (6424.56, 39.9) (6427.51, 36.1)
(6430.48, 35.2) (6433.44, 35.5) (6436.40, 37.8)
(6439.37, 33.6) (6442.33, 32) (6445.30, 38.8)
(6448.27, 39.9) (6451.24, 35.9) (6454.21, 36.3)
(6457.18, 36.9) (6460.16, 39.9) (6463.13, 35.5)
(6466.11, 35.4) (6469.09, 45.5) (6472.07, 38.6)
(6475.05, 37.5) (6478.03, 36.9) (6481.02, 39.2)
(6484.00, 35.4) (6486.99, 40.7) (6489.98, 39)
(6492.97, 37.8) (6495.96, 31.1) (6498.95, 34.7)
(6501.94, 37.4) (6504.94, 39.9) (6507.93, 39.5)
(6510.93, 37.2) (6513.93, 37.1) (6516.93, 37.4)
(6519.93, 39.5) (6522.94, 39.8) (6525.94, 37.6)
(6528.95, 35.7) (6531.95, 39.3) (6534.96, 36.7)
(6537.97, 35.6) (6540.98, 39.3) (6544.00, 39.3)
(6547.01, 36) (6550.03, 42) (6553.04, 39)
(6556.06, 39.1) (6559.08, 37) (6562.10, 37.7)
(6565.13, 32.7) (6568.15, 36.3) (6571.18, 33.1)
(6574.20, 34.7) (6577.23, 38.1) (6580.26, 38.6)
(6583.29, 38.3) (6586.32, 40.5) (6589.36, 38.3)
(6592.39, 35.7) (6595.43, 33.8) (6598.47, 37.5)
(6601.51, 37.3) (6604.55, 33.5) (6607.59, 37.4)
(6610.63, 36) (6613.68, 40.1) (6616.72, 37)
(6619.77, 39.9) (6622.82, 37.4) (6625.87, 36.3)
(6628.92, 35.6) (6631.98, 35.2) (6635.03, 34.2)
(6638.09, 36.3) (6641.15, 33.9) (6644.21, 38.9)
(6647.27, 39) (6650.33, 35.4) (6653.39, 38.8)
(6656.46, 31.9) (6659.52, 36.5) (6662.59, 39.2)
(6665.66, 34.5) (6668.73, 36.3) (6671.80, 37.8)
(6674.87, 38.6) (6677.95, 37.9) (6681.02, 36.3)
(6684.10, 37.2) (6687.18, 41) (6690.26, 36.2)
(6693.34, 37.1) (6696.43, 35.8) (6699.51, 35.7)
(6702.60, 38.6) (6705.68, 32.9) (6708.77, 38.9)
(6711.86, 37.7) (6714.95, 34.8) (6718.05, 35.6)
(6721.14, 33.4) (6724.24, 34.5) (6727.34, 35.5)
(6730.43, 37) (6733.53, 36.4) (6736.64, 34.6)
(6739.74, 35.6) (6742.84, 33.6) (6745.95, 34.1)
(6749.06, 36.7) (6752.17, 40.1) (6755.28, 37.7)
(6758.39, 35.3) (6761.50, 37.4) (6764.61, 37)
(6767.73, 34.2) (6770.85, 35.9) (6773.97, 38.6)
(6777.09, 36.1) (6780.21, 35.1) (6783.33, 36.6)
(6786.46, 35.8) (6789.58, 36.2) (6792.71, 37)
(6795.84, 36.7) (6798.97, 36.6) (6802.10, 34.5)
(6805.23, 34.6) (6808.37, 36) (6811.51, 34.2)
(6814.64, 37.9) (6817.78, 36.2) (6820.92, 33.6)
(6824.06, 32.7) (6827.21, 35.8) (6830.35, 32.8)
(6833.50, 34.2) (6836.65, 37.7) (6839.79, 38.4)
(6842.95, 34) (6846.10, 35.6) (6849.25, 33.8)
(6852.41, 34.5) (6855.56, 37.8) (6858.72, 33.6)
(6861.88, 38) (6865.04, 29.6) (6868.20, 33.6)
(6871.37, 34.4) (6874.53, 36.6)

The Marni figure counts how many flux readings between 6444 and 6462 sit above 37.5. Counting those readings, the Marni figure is 3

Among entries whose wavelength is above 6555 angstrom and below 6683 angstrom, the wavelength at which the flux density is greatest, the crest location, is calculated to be 6586.32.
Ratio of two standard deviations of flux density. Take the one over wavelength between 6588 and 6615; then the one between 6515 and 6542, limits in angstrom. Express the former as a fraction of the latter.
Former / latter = 1.3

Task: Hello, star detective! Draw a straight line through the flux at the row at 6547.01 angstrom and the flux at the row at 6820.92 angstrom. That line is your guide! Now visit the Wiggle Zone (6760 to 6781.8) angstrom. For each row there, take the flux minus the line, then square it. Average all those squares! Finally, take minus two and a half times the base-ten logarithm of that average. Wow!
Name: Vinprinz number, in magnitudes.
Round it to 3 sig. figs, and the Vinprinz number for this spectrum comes -2.12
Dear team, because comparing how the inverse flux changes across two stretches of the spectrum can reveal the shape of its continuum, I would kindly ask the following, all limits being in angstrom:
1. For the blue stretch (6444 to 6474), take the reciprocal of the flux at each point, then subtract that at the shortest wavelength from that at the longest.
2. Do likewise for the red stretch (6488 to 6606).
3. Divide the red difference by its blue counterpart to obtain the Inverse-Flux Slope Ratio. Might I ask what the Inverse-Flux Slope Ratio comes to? 32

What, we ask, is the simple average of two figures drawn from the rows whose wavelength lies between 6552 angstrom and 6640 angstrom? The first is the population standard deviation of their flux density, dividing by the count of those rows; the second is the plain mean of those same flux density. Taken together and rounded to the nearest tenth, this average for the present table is 19.4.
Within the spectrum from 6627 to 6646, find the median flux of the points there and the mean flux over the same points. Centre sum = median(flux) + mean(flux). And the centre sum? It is 71.1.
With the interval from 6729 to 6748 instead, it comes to 70.3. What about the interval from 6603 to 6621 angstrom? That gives 74.5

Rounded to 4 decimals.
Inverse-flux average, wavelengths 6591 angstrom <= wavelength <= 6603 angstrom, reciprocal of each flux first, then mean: 0.0278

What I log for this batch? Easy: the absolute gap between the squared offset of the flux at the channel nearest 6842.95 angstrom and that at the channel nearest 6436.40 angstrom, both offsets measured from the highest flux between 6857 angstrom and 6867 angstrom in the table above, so 16.0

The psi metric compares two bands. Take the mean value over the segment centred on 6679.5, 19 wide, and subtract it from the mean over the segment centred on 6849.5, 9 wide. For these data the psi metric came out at -3.5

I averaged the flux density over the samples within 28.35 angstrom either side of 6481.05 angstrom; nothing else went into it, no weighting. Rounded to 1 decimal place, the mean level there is 37.7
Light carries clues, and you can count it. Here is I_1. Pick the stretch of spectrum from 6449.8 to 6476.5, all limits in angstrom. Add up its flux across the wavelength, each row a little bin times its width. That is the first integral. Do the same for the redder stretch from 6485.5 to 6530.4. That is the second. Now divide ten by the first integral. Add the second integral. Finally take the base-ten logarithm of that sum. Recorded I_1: 3.23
